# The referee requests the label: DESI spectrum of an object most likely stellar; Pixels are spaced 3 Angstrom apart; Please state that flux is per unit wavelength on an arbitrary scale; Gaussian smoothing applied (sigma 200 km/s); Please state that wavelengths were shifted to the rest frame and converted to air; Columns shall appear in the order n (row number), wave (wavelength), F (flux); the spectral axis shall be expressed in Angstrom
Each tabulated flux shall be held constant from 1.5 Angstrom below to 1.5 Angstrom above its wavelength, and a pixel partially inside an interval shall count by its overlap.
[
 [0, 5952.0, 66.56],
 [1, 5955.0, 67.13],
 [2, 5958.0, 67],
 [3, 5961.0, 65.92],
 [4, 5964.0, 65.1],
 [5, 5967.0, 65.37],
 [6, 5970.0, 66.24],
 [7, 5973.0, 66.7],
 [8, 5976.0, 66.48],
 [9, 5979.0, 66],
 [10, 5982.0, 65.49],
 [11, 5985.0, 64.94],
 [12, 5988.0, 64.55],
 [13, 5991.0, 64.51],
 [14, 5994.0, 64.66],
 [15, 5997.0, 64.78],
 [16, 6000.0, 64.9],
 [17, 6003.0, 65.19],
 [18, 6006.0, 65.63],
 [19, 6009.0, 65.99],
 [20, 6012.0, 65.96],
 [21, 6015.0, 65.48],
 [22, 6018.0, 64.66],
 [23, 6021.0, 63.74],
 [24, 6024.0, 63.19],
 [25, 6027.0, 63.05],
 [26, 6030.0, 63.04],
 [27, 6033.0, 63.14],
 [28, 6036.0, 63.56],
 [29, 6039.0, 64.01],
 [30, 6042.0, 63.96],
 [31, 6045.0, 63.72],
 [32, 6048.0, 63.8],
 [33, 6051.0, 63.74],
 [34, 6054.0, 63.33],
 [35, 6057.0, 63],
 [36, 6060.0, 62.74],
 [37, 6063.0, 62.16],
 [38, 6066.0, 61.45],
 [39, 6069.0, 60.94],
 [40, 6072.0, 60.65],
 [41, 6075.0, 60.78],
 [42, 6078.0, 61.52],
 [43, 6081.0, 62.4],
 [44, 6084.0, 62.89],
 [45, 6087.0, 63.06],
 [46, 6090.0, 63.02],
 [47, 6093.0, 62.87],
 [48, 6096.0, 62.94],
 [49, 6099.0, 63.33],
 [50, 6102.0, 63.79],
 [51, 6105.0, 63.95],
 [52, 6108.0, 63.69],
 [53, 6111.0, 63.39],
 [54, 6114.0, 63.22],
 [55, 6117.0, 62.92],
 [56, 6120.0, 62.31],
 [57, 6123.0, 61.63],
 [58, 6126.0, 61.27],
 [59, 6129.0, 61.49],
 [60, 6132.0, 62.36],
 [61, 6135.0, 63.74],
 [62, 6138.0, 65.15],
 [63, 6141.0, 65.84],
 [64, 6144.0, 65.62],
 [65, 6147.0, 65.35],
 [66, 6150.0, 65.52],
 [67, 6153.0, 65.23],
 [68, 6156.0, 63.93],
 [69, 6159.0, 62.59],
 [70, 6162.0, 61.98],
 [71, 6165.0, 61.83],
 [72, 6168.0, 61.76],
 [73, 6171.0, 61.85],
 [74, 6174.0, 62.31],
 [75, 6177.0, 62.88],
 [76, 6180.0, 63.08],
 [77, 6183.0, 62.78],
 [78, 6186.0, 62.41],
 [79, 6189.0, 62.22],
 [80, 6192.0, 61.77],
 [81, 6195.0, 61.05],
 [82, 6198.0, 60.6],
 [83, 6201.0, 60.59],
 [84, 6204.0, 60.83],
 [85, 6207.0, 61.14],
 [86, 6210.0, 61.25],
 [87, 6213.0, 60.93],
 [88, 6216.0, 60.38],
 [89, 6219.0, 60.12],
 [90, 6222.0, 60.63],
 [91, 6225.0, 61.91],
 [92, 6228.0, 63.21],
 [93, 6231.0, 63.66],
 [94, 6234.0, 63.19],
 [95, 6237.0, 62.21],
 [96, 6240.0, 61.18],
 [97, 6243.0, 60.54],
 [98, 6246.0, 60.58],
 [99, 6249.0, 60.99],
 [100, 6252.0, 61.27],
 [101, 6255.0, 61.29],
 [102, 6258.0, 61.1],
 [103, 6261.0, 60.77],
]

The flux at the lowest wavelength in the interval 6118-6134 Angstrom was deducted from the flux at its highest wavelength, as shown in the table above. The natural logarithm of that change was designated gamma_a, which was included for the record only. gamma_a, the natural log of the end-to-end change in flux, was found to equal -3.0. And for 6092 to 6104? -0.1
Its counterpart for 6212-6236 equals 0.8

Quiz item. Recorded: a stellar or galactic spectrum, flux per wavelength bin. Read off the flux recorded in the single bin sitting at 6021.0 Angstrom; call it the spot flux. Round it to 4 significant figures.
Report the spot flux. 63.74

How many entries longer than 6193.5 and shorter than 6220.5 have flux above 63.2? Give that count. 0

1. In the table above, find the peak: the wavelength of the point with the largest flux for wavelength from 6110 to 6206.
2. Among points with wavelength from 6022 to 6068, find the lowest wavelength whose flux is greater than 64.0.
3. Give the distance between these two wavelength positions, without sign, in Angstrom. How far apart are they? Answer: 102 Angstrom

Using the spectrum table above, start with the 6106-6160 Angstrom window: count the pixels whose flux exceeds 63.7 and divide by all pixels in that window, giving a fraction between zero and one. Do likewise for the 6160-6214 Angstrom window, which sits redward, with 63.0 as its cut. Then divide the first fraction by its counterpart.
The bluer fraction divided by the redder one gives 8.0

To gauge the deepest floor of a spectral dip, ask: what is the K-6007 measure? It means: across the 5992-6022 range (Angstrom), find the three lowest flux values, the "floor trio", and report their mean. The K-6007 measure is 64.4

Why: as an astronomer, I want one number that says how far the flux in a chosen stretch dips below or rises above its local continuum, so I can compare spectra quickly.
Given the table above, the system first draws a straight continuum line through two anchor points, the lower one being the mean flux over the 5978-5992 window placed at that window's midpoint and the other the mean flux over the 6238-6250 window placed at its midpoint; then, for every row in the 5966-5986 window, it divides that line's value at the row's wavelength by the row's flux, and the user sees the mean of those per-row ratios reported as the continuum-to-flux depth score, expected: 0.99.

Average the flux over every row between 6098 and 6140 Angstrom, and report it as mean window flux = 63.0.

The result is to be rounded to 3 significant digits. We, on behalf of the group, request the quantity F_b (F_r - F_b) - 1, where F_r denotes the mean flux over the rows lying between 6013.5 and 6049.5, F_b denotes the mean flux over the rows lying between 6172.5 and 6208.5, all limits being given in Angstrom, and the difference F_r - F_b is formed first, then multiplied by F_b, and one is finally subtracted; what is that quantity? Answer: 121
